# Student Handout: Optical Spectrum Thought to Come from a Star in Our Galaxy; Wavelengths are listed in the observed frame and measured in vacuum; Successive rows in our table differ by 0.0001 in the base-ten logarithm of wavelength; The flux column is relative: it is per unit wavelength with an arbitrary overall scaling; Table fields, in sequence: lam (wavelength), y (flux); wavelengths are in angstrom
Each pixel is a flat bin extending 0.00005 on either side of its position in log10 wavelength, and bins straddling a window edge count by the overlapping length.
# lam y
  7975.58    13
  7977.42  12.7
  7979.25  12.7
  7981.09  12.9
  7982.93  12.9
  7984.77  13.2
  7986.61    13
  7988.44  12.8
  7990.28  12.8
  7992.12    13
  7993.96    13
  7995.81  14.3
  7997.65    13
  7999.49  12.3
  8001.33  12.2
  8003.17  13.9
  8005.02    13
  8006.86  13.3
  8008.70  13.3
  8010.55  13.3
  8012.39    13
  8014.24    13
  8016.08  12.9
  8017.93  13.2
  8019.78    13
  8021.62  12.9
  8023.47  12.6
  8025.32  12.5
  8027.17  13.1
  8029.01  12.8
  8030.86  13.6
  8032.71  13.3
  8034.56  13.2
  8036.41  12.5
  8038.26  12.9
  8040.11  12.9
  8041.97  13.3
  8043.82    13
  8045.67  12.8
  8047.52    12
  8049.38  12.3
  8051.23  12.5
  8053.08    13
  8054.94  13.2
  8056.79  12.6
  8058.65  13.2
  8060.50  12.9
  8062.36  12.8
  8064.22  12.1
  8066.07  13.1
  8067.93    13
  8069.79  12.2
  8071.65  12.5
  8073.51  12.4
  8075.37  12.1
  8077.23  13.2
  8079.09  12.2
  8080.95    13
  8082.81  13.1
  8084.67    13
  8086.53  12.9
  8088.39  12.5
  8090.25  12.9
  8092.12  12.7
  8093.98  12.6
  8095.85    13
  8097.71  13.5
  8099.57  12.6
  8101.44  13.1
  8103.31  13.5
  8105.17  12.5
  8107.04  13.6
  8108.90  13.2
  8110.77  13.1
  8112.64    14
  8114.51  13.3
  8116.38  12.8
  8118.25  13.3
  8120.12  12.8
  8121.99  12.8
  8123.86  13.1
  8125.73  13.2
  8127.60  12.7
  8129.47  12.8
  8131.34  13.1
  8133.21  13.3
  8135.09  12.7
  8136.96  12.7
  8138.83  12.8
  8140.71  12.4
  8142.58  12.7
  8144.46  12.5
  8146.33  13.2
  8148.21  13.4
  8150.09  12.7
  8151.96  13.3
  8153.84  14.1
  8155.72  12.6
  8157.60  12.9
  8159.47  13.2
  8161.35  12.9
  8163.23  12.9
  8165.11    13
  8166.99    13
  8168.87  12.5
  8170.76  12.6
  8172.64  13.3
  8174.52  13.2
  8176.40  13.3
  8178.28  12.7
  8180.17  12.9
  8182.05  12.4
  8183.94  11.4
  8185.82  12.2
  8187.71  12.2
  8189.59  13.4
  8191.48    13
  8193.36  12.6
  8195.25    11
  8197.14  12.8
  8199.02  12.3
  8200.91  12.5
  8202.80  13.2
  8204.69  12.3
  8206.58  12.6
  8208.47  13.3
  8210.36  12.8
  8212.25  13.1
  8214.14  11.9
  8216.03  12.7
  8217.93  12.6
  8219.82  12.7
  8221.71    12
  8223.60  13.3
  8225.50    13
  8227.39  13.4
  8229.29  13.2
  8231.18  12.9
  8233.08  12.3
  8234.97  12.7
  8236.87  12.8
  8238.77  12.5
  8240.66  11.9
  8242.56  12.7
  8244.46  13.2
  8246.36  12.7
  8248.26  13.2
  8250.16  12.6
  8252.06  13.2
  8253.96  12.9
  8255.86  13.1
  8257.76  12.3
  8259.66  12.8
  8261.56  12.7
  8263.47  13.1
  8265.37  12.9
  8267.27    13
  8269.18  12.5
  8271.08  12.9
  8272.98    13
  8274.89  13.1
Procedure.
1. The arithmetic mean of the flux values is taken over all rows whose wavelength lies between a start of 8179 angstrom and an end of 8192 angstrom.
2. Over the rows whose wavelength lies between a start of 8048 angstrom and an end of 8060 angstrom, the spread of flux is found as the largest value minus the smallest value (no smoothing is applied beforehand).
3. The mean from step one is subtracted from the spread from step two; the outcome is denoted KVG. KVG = -11.6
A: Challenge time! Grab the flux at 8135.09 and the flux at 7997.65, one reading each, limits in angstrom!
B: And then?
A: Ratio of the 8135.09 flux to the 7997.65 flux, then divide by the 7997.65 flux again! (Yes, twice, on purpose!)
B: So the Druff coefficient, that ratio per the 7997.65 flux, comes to 0.0751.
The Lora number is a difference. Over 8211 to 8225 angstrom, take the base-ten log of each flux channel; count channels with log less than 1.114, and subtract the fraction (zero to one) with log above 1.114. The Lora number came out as 4.7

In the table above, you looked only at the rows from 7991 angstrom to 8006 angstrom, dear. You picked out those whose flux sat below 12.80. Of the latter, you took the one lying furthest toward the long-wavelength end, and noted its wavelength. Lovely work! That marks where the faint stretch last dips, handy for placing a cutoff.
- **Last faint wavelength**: 8001.33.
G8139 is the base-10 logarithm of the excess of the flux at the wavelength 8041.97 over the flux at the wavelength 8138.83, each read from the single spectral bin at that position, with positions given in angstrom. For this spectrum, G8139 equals -0.30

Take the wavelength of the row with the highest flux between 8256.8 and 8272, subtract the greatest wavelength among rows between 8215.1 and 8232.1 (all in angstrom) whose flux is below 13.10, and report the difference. 32.3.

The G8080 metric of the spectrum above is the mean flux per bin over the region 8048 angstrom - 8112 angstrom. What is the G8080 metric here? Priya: 12.8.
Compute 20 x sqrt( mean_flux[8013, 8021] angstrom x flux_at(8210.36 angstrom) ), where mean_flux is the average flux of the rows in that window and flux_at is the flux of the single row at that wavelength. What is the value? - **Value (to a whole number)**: 258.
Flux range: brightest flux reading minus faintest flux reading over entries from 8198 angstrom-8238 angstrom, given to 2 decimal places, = 1.50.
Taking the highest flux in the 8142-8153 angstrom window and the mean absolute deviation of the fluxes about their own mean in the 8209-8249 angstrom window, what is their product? 4.4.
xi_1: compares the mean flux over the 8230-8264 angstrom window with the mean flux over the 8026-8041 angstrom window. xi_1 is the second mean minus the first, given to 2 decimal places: 0.28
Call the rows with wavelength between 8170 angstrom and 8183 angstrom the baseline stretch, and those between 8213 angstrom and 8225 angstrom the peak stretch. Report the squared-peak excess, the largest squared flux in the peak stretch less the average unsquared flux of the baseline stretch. 164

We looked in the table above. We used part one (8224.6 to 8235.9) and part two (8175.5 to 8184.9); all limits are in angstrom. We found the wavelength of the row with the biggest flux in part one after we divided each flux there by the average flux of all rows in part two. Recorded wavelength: 8227.39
